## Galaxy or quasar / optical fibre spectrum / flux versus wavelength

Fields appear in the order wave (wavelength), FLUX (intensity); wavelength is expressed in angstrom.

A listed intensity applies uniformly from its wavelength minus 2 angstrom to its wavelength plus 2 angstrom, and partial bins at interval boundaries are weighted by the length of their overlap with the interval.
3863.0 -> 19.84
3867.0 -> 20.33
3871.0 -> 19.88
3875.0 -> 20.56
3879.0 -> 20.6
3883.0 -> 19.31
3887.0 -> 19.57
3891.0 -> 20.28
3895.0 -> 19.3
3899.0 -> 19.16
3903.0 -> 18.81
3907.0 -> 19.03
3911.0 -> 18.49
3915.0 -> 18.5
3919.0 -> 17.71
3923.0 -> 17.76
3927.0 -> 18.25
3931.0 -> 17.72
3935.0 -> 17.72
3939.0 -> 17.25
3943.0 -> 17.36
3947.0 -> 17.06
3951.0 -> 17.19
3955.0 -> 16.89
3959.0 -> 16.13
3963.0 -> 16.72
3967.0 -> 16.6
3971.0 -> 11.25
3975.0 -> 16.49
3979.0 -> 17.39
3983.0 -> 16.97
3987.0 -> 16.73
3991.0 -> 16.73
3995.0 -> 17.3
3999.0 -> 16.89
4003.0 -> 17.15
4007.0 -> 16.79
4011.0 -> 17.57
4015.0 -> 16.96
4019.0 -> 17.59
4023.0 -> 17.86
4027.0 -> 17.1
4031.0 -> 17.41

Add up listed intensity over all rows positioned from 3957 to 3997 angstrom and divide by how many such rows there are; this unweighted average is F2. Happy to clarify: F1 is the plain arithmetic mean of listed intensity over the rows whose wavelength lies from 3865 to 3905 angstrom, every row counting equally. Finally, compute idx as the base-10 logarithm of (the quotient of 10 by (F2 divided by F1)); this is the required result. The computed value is 1.09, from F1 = 19.8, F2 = 16.2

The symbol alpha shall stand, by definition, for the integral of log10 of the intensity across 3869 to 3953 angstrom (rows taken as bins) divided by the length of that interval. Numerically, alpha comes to 1.27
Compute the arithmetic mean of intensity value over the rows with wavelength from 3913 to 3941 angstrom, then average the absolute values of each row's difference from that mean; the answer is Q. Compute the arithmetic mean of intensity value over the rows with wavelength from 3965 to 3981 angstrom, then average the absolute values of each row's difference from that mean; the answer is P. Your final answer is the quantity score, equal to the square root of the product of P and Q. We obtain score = 0.80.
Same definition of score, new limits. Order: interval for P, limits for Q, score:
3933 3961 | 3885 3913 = 0.37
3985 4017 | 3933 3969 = 0.30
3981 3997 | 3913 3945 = 0.24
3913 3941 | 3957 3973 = 0.77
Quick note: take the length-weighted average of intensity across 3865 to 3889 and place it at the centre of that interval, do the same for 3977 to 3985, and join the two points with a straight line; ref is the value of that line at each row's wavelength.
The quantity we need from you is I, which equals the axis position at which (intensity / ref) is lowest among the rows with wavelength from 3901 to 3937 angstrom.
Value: 3919.0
